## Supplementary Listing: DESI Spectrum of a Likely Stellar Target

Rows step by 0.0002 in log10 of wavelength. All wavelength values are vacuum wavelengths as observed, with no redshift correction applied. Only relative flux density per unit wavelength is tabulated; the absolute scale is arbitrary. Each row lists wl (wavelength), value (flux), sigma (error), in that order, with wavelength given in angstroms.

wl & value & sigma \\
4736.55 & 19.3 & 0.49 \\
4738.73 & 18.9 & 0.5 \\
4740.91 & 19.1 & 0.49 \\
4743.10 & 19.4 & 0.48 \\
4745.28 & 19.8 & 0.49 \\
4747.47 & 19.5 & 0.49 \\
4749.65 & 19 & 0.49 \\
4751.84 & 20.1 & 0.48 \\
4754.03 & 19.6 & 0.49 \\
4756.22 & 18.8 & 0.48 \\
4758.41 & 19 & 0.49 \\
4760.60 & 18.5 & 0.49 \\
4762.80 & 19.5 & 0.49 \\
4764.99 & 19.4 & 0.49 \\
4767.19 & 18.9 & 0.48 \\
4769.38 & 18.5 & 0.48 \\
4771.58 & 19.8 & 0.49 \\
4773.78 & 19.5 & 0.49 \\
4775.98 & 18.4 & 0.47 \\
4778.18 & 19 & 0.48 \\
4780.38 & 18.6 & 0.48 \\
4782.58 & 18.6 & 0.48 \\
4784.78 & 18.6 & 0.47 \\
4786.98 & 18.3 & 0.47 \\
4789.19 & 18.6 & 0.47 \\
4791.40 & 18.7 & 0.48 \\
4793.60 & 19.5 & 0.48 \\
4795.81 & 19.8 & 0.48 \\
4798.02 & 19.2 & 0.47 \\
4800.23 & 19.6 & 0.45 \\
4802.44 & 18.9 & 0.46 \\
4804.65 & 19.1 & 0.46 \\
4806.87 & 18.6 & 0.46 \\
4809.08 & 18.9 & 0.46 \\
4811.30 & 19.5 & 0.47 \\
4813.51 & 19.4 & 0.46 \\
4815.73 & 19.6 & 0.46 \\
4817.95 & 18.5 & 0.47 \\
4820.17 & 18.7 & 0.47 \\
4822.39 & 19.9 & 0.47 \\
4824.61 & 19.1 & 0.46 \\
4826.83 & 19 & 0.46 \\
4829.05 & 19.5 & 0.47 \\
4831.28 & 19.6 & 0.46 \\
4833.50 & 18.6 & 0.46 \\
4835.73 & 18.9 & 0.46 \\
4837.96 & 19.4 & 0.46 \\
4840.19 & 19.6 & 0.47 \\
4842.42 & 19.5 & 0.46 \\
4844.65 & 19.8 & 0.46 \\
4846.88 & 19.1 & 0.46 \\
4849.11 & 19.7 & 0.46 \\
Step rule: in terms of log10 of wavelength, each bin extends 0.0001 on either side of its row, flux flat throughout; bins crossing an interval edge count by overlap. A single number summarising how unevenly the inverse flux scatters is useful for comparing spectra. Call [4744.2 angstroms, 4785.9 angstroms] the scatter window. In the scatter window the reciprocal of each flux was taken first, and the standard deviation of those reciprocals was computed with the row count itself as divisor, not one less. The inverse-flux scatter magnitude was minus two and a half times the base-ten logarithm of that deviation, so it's 7.15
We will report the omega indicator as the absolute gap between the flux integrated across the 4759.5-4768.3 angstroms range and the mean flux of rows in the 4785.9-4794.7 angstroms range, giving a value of 149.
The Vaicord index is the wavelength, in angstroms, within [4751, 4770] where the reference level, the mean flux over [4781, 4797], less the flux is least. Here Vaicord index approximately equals 4751.84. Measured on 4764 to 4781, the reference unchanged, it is 4771.58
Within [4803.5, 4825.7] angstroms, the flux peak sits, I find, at 4822.39 angstroms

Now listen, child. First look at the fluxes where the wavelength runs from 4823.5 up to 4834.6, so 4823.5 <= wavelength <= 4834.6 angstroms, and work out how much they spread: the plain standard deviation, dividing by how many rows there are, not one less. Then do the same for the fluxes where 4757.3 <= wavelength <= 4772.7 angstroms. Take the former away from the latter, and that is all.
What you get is 0.10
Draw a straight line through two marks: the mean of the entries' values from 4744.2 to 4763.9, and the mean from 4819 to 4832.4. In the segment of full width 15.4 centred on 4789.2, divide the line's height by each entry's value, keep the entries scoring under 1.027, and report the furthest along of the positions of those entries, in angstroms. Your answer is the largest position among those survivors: 4795.81 angstroms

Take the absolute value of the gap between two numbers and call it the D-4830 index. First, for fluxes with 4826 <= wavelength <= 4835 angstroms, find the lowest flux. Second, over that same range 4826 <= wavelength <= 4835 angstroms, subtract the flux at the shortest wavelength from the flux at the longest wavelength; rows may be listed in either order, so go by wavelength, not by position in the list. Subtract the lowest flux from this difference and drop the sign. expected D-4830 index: 19.0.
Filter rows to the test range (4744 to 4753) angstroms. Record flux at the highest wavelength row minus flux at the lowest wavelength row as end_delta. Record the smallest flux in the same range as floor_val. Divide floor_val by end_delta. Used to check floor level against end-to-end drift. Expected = 63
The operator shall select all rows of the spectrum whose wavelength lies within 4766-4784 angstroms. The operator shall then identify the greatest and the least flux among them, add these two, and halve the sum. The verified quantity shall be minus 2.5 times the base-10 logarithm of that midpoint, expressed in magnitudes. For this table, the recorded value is -3.20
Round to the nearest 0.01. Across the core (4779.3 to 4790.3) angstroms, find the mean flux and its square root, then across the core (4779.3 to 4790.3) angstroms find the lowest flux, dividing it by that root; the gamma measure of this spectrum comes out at 4.25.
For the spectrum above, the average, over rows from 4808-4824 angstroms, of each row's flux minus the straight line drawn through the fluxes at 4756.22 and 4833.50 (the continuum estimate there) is 0.57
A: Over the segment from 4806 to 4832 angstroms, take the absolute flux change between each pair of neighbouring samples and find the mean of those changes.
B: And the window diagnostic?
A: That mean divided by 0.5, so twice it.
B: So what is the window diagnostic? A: 0.95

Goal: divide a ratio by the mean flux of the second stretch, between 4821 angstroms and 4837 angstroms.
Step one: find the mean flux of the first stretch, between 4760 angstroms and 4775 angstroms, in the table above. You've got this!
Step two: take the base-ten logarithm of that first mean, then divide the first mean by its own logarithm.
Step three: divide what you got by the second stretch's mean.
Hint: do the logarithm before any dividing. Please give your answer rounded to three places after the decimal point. 0.777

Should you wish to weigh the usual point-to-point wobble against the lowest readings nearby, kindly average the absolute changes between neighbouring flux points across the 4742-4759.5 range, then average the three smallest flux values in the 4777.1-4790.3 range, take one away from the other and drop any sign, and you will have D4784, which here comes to 18.0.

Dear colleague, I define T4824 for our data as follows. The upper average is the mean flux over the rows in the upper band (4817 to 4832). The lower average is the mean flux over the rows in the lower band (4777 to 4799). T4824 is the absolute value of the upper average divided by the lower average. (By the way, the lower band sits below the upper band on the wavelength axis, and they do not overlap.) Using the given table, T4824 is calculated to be 1.02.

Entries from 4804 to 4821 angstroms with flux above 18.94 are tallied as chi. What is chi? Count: 4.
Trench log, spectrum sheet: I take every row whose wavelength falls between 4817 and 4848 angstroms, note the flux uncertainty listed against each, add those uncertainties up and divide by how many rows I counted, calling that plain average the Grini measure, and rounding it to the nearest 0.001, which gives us 0.464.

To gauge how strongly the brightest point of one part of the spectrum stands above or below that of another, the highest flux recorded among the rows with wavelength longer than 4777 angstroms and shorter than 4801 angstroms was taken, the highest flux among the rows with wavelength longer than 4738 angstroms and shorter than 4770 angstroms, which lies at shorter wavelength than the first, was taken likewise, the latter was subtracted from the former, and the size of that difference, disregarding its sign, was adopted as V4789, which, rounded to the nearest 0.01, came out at 0.30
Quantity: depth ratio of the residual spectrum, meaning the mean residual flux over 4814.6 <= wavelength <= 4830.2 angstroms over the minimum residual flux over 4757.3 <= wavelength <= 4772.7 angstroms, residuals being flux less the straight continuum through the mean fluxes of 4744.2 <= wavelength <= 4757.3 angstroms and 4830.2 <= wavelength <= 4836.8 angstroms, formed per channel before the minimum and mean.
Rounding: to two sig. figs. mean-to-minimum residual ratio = -0.10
